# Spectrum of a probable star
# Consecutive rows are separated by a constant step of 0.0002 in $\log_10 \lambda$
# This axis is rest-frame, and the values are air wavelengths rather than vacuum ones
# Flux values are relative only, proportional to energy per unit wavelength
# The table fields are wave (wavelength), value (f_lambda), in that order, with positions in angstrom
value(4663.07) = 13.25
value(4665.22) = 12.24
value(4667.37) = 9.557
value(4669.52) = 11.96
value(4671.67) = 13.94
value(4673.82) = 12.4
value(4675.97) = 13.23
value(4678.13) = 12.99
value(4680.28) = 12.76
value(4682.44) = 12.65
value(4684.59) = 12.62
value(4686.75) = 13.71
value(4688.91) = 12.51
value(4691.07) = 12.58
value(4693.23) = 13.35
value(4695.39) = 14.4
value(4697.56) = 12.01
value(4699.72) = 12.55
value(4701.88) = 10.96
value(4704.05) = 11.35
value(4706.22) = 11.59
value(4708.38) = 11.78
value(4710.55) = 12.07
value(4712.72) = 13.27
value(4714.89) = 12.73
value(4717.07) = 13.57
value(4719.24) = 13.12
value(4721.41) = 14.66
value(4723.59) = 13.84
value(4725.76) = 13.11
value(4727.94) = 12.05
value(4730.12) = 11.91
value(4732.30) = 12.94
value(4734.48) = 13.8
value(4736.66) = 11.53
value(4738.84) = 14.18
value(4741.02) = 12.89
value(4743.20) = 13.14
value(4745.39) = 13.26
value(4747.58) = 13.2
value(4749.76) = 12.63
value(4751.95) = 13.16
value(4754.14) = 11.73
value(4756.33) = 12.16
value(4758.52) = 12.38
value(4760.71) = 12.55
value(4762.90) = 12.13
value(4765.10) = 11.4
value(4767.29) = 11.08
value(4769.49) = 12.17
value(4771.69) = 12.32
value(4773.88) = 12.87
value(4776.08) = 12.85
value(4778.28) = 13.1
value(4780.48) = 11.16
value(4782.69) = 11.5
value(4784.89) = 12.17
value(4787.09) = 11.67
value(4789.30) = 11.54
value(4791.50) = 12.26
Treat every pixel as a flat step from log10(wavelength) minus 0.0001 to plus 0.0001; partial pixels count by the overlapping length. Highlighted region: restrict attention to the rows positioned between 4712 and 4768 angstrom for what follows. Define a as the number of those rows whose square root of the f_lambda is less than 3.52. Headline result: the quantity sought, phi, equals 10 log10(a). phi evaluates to 10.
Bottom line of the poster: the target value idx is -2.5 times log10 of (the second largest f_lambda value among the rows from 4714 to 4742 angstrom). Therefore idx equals -2.88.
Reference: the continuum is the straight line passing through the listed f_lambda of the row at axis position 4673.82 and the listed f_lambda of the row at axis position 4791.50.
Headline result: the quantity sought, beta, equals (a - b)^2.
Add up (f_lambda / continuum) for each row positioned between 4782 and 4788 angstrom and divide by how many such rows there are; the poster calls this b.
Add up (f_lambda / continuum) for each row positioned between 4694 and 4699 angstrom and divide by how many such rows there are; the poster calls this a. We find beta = 0.0114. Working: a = 1.07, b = 0.96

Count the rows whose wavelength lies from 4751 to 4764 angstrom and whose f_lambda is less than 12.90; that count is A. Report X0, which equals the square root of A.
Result 2.2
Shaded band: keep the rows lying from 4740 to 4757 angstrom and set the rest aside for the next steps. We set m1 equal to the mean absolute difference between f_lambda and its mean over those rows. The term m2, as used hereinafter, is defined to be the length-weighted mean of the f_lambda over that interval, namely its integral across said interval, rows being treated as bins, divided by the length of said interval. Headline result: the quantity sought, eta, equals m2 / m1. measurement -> 28.5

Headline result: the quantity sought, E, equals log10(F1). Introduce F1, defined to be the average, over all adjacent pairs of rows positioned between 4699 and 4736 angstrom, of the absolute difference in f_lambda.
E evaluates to -0.13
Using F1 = 0.74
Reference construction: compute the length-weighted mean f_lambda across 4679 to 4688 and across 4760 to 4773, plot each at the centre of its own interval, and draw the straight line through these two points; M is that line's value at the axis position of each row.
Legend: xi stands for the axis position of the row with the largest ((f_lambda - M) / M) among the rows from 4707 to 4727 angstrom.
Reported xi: 4721.41 angstrom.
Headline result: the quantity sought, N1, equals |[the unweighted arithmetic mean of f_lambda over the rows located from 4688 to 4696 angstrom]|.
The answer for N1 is 13.2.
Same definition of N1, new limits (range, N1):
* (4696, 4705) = 11.7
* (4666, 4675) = 12.0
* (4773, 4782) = 12.5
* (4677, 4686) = 12.8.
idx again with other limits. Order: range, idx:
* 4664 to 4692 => -2.84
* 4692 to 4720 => -2.83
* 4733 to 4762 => -2.85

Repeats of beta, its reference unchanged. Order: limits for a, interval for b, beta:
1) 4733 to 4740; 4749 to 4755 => 0.0027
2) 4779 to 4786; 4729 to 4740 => 0.0096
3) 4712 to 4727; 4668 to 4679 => 0.0026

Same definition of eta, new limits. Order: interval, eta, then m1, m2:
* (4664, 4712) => 16.5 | 0.75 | 12.4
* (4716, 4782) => 18.0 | 0.70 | 12.7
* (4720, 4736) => 16.8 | 0.78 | 13.1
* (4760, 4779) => 23.8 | 0.52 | 12.3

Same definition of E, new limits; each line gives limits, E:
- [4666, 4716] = -0.07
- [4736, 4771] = -0.16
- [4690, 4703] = 0.10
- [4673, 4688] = -0.38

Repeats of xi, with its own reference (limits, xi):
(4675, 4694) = 4686.75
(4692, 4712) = 4695.39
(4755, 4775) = 4773.88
